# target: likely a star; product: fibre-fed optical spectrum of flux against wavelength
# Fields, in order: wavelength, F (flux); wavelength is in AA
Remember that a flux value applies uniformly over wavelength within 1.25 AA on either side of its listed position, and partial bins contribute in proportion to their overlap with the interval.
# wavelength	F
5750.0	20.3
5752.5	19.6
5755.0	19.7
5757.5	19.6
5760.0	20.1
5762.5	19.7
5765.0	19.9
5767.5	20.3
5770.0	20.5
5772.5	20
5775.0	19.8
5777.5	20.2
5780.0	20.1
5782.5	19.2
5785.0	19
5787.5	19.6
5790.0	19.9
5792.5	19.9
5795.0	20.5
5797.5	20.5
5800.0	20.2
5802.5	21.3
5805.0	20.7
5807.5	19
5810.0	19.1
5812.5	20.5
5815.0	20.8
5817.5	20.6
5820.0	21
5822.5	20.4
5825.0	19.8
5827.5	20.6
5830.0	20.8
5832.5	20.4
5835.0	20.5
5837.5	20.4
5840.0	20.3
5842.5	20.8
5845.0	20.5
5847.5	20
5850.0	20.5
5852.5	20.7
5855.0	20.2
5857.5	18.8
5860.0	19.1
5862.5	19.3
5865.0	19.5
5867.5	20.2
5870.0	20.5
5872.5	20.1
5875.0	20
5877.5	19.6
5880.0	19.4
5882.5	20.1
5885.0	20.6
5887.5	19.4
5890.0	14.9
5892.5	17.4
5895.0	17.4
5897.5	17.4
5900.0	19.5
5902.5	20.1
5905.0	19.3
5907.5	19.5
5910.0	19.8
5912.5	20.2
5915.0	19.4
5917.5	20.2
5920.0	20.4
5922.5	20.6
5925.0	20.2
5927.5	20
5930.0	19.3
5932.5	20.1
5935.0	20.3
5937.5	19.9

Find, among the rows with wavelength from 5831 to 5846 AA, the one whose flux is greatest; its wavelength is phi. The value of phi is 5842.5 AA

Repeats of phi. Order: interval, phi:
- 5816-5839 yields 5820.0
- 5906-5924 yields 5922.5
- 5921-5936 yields 5922.5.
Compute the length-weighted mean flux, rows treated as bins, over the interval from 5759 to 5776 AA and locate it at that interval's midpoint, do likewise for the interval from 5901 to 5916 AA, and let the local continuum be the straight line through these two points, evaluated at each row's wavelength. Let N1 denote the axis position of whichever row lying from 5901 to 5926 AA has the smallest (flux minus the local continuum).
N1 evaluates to 5905.0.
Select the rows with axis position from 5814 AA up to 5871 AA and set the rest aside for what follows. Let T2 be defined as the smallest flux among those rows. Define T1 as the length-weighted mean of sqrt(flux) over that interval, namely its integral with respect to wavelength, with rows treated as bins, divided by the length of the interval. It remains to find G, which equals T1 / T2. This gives 0.2393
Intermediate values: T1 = 4.50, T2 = 18.8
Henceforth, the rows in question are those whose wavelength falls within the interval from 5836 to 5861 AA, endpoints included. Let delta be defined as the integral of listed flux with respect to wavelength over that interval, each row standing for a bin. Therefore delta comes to 504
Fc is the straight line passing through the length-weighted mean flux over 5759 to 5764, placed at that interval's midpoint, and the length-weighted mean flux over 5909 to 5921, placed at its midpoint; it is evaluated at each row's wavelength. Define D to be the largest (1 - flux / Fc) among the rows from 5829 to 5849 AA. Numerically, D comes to -0.003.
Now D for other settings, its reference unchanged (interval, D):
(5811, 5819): -0.029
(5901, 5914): 0.034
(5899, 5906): 0.034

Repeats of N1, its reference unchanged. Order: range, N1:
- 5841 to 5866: 5857.5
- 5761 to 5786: 5785.0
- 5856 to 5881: 5857.5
